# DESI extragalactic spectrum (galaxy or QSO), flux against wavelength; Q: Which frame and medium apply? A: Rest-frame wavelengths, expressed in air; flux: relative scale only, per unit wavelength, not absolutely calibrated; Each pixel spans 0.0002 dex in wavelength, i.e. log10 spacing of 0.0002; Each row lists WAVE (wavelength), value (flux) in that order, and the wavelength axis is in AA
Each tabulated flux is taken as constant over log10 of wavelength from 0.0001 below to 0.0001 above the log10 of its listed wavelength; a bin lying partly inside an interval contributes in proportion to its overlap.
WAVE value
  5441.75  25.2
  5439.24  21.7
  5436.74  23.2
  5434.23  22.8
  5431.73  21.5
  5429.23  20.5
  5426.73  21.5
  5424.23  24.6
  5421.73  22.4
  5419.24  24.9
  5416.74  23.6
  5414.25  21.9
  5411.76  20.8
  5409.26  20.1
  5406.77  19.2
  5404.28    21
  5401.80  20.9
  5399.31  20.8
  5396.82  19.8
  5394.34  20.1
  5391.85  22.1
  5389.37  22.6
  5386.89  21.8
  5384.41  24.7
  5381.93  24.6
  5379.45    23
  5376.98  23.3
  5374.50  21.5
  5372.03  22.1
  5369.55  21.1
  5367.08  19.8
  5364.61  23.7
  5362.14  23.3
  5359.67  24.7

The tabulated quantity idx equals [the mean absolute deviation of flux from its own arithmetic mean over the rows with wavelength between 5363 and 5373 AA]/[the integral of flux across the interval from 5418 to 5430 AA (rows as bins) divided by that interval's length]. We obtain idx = 0.054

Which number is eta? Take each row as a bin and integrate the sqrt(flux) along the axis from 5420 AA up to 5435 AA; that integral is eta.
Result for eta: 70.8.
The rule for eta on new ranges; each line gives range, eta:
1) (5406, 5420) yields 65.2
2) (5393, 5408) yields 67.6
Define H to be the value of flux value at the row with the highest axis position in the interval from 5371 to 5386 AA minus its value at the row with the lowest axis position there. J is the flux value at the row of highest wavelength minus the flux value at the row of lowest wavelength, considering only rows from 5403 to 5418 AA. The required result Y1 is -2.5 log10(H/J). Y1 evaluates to 0.0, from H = 2.6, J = 2.6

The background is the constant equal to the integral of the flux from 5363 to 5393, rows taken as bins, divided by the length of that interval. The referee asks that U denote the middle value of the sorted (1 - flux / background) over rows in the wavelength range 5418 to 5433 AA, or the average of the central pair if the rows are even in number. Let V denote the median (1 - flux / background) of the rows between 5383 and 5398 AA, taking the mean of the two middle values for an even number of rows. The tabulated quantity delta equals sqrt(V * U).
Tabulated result 0.026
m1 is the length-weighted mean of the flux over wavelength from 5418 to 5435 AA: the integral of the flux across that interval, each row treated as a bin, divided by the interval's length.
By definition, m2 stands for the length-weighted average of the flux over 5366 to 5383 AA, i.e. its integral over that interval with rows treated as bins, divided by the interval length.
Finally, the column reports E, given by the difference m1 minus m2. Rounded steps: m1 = 22.6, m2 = 22.2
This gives 0.4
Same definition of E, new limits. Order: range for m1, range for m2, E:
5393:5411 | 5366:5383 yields -1.9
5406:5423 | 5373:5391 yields -1.1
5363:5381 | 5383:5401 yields 0.4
